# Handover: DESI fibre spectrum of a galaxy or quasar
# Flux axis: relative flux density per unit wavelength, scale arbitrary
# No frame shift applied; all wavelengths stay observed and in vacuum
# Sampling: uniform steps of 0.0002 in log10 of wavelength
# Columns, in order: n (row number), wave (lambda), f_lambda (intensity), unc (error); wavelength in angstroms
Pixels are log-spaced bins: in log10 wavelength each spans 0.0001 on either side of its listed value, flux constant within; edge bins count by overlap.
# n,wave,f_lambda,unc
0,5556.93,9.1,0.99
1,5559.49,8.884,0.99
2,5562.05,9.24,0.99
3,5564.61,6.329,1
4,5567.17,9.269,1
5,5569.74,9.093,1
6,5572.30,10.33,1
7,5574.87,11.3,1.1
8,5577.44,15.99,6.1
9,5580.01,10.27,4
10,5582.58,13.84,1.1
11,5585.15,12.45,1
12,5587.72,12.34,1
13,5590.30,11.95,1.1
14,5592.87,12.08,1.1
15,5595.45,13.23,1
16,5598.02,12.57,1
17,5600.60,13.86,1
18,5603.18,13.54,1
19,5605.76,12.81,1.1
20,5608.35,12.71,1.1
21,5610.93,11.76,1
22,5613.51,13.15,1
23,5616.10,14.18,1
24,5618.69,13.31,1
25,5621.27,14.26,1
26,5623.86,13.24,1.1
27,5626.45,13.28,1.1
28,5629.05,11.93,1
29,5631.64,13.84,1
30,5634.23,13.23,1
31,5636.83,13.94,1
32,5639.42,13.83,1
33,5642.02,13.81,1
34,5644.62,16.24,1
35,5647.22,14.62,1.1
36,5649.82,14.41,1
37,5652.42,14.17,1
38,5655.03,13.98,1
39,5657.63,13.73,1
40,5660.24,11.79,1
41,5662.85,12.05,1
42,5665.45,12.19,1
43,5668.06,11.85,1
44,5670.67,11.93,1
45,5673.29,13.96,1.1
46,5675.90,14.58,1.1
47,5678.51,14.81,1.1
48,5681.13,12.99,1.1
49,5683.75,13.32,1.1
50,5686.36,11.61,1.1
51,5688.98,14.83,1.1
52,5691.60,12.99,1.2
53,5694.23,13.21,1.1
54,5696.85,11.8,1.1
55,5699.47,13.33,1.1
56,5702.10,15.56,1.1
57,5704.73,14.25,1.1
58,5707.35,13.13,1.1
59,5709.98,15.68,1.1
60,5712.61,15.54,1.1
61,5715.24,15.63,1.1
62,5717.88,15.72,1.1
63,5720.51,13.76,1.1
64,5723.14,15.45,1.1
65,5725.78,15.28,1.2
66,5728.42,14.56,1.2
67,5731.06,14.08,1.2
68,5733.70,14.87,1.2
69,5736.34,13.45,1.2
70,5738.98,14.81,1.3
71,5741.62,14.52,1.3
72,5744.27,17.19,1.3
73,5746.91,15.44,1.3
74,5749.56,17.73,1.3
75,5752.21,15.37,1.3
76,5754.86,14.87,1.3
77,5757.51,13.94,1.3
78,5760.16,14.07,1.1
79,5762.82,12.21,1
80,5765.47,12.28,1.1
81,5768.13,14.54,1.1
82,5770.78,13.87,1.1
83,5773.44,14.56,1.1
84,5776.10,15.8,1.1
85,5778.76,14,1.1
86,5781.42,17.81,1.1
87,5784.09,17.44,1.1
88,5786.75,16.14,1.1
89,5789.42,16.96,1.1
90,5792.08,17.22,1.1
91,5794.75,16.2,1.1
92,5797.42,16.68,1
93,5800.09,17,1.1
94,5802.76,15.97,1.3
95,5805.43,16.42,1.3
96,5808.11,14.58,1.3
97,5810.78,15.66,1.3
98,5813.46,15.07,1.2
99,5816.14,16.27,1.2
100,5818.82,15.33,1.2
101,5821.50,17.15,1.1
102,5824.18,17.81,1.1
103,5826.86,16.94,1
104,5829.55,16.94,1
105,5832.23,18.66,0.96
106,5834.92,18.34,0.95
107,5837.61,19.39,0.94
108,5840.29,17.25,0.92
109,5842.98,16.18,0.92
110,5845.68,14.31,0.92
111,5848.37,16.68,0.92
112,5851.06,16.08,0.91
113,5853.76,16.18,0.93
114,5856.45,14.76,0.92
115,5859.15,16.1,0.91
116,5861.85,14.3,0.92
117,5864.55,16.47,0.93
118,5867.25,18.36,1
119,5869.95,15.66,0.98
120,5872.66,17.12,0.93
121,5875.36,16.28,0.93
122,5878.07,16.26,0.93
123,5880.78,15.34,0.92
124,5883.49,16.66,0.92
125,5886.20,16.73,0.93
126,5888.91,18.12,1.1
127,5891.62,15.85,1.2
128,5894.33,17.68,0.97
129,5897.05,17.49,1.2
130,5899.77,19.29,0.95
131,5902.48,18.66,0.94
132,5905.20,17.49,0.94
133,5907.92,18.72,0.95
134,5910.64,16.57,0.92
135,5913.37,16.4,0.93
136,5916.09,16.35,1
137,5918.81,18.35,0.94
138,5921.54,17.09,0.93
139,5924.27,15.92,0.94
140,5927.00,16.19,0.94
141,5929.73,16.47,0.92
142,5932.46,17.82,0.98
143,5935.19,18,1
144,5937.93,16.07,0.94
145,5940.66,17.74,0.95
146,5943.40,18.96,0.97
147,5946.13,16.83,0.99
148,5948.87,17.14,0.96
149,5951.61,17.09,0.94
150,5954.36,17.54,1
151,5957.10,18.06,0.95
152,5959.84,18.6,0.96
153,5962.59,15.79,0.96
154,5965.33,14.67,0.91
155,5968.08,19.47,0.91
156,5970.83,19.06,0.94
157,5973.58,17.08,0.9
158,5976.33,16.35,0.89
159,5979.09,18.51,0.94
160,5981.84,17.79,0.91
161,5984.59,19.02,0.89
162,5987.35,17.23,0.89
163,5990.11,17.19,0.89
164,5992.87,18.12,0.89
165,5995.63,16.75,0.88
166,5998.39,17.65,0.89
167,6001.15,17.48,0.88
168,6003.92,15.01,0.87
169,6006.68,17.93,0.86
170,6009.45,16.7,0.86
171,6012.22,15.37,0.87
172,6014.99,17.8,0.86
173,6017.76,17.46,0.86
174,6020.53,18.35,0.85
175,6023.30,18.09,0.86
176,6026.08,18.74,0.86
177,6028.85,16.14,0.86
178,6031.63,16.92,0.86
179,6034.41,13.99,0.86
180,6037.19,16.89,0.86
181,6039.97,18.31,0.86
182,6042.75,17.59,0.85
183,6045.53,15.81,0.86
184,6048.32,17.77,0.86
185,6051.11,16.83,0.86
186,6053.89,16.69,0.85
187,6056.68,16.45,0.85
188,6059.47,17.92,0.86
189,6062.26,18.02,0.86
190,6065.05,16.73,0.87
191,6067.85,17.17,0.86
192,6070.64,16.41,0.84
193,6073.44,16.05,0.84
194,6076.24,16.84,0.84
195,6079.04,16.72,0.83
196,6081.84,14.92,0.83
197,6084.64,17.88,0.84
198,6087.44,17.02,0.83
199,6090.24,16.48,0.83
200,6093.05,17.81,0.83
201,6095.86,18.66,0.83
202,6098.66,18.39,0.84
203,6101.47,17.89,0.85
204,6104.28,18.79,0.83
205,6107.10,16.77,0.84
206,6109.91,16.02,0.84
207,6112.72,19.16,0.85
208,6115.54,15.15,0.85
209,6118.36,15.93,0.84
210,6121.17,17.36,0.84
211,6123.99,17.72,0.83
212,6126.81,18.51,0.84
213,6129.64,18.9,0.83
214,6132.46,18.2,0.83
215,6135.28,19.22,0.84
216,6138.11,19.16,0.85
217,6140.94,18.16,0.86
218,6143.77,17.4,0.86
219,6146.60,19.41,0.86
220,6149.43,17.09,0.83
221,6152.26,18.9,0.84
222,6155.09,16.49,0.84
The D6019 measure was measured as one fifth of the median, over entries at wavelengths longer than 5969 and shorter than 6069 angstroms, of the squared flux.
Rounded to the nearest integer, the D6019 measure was 60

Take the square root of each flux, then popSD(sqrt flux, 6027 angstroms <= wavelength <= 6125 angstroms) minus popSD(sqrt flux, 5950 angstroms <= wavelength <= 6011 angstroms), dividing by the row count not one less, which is -0.01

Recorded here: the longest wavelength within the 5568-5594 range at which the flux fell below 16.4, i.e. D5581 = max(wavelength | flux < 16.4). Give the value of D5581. 5592.87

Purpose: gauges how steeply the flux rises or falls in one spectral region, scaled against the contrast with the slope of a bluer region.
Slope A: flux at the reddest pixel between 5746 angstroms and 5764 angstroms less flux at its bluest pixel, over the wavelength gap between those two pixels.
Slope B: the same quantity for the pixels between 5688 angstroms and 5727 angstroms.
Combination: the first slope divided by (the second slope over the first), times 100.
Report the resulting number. 337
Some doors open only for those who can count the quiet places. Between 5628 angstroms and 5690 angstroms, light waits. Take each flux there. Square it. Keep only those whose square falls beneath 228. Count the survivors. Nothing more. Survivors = 23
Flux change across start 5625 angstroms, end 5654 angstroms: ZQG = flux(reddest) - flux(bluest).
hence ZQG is 0.9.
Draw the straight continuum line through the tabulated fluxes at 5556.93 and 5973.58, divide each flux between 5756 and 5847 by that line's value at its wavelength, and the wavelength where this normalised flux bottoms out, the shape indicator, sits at 5762.82 angstroms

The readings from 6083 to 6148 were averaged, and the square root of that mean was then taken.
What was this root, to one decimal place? 4.2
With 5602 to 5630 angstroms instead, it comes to 3.6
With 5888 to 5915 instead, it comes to 4.2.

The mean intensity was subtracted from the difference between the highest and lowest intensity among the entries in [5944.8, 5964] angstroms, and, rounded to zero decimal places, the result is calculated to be -14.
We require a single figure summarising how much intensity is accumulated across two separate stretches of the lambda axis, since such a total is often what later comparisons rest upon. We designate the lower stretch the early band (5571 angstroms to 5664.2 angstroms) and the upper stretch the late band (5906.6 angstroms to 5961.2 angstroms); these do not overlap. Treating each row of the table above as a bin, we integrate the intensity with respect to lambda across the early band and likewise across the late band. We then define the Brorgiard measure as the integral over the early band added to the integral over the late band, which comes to 2172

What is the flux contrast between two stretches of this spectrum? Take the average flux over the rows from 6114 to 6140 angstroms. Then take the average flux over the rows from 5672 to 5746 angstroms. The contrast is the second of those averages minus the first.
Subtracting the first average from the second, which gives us -3.5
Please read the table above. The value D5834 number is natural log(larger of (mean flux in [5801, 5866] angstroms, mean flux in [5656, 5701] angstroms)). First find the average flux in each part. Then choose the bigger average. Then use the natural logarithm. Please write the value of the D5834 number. 2.80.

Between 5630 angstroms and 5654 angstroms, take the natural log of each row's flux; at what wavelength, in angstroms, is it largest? 5644.62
